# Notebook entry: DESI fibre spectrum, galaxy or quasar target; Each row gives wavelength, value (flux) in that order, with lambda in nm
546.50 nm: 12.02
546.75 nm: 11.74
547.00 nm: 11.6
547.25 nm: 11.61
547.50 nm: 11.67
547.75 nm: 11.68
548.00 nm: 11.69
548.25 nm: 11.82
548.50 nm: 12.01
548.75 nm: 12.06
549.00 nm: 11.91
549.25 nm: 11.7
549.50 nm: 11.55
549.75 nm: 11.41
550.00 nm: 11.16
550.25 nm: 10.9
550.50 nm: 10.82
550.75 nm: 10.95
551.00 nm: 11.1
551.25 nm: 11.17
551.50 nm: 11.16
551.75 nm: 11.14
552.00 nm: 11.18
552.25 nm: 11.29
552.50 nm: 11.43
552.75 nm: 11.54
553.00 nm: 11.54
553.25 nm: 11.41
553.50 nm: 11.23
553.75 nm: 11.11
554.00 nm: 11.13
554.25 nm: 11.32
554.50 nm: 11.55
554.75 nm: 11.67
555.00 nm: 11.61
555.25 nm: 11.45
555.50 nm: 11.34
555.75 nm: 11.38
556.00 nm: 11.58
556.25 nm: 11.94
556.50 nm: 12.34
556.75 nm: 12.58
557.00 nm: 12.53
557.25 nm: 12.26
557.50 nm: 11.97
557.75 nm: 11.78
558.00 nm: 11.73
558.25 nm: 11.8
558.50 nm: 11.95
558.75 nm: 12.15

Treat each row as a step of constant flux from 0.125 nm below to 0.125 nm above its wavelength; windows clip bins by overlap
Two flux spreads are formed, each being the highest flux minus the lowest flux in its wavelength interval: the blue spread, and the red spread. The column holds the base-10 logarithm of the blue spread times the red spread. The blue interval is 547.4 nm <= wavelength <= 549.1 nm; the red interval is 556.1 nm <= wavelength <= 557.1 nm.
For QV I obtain -0.60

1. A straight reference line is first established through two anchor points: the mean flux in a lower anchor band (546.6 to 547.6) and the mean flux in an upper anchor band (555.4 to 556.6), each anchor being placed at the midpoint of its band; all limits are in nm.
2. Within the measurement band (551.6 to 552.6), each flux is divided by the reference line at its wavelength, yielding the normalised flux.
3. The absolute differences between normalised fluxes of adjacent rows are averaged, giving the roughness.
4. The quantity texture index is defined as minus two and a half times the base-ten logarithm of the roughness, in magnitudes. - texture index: 5.2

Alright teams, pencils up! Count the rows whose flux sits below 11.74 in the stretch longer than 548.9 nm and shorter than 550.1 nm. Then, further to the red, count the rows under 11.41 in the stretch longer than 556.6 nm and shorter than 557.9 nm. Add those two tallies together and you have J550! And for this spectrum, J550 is 4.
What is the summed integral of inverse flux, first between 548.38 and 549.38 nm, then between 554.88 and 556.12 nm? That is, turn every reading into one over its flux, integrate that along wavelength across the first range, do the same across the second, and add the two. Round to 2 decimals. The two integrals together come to 0.19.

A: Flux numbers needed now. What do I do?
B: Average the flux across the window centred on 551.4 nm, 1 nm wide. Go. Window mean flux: 11.1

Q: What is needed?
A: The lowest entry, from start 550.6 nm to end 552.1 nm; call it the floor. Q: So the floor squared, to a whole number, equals 120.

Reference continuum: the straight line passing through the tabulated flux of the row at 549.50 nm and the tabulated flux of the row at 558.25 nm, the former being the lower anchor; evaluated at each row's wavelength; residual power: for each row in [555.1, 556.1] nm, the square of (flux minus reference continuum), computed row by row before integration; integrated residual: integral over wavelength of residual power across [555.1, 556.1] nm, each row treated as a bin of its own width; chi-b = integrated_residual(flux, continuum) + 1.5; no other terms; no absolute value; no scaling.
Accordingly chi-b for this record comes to 1.59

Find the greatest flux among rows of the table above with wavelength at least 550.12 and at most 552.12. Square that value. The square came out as 125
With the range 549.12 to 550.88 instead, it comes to 137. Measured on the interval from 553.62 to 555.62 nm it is 136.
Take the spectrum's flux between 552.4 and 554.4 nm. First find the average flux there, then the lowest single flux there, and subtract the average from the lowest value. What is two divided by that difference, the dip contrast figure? -8.7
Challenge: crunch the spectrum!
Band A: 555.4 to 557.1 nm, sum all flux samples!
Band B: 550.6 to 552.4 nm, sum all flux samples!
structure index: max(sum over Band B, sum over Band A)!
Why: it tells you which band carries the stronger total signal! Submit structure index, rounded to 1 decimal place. 83.7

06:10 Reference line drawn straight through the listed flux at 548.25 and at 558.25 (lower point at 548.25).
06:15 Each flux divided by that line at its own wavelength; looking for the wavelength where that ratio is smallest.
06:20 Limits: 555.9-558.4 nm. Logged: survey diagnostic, 556.00 nm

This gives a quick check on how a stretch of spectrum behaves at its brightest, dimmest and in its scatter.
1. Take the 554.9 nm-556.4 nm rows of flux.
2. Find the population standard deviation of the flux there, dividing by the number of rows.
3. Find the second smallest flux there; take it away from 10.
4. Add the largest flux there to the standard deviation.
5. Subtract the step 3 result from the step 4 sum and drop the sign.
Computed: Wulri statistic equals 13.5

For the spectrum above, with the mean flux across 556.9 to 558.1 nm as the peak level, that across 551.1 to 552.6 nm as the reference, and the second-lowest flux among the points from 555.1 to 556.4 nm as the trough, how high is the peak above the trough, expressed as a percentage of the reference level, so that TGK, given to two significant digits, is 6.0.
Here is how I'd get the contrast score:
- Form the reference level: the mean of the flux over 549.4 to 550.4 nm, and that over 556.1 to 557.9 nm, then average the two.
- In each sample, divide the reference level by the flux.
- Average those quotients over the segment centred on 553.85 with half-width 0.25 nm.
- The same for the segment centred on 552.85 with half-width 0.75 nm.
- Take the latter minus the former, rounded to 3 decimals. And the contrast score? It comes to -0.026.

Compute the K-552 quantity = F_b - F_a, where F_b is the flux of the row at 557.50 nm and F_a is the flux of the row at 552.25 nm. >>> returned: 0.68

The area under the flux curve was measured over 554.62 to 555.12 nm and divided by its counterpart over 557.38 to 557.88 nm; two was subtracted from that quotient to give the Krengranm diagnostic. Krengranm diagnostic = -1.02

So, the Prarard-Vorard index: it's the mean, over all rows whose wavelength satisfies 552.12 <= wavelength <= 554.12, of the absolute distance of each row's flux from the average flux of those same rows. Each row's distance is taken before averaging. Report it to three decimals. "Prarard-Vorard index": 0.145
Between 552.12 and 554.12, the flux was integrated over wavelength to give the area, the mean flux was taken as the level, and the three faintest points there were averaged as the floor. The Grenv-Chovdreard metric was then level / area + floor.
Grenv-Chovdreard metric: 11.7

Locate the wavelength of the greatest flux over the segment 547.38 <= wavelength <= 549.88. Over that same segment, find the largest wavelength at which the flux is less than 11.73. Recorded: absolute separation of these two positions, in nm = 1.00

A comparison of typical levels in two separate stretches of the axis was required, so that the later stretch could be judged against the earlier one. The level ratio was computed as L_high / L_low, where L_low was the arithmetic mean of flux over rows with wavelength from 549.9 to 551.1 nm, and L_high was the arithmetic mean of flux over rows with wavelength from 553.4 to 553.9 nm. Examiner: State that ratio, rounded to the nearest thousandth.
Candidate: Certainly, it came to 1.017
